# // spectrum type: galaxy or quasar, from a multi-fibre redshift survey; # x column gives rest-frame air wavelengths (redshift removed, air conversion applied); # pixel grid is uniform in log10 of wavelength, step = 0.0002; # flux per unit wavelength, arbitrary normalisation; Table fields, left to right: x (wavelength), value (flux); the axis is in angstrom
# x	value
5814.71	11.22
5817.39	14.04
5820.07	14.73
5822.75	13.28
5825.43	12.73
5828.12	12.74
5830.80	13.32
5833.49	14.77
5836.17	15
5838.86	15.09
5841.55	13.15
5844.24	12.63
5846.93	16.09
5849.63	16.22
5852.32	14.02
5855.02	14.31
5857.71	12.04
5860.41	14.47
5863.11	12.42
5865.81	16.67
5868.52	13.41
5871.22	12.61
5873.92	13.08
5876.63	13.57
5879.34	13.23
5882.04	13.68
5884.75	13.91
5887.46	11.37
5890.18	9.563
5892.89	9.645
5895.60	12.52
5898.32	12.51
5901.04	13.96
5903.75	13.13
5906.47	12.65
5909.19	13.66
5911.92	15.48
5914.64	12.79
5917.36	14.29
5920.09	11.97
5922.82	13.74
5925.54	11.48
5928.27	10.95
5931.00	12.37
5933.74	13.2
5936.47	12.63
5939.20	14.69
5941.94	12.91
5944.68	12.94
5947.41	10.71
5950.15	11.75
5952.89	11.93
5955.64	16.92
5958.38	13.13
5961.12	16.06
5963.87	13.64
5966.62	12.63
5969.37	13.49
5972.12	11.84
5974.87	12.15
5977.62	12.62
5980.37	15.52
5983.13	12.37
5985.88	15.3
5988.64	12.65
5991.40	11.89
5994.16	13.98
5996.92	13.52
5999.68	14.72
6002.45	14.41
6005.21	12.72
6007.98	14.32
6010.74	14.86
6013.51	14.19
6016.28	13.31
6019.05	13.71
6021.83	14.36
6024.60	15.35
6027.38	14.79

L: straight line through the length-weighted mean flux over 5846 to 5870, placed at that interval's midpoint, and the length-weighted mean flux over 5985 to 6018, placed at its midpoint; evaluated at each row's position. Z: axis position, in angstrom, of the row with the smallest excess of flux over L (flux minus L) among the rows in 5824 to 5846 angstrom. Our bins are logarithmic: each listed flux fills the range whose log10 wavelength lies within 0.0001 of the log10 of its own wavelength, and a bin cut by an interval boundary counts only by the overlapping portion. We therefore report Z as 5844.24 angstrom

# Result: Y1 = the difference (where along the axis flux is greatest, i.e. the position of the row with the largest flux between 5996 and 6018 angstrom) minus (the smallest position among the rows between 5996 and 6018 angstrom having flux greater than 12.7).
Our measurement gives 13.8 angstrom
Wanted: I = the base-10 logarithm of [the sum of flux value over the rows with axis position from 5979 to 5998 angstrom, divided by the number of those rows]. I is 1.134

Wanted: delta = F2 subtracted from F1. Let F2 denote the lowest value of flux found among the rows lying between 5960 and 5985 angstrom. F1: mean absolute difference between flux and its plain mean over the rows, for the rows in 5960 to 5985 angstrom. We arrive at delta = -10.7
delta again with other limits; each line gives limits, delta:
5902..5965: -9.6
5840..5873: -10.7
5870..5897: -8.3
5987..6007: -11.0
